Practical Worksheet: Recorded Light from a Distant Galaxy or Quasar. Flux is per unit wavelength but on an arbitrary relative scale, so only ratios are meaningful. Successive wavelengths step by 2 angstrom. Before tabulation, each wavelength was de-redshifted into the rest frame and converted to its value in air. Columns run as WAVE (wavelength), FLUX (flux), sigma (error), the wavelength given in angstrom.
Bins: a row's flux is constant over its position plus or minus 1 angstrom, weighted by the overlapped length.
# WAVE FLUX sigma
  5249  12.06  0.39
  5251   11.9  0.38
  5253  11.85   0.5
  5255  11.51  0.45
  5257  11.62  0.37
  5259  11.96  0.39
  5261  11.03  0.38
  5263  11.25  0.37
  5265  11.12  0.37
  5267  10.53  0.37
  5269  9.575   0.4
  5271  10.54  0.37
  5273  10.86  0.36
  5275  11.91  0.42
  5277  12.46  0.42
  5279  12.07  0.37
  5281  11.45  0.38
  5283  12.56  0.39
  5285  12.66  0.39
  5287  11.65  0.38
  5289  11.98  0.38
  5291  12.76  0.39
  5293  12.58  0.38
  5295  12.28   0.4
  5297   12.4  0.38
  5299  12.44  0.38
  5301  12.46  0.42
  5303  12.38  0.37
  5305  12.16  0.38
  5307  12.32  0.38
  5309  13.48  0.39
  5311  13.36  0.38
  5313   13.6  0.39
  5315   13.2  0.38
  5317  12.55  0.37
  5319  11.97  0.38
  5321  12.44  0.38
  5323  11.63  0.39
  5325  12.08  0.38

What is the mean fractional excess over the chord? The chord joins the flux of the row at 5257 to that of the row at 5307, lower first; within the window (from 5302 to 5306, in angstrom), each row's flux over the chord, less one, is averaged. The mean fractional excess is 0.00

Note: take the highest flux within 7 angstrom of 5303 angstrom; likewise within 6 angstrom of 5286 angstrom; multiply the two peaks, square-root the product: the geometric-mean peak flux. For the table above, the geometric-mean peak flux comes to 13.1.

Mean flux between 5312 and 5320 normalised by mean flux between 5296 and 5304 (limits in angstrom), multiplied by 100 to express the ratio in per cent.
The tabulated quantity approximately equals 103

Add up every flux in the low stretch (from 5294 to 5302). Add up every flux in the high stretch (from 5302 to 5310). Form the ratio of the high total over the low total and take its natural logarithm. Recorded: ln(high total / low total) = 0.015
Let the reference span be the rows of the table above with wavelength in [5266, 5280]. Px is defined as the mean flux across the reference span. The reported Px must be 11.1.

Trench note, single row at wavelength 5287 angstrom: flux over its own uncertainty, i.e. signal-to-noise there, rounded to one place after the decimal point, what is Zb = 30.7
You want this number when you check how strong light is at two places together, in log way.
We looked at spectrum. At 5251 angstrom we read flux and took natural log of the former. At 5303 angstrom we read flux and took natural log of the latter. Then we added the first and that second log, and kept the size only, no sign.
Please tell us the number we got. 4.99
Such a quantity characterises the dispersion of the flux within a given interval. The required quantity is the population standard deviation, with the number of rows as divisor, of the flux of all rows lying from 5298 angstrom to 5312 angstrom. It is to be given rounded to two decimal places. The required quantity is 0.49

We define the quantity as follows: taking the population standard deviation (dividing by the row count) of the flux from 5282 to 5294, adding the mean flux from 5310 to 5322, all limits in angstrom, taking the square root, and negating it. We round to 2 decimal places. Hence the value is -3.64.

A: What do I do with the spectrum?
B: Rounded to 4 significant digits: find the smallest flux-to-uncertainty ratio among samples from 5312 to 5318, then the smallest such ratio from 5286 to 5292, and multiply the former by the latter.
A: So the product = 1040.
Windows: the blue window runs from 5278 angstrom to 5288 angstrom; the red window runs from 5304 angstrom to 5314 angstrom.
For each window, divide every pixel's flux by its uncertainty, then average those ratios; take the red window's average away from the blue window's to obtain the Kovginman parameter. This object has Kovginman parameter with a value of -2.2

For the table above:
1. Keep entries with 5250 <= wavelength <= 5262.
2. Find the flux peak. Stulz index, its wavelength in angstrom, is 5259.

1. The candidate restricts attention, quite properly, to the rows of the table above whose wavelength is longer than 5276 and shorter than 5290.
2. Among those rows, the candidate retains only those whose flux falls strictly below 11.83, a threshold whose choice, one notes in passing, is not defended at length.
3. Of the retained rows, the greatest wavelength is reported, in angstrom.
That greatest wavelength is 5287 angstrom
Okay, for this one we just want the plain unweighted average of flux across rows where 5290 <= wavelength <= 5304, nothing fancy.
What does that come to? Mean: 12.5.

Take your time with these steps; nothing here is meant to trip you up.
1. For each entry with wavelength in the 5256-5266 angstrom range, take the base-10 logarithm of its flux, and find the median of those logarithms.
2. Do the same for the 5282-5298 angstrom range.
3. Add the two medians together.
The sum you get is 2.15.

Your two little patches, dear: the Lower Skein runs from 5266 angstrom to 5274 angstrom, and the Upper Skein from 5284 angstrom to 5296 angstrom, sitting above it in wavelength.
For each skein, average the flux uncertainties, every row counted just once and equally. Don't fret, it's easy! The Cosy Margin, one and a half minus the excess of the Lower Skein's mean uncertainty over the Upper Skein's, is 1.51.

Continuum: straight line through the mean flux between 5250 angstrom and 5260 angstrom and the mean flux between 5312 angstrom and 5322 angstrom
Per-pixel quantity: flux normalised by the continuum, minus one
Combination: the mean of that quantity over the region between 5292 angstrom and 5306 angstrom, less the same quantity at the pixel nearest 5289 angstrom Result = 0.020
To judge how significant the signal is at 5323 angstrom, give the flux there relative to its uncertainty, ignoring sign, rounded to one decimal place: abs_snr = 29.8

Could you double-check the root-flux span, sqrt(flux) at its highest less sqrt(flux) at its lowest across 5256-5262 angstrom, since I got 0.14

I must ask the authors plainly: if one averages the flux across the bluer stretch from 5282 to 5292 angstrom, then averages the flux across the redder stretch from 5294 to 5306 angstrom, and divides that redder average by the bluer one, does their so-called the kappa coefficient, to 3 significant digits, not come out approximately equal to 1.00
